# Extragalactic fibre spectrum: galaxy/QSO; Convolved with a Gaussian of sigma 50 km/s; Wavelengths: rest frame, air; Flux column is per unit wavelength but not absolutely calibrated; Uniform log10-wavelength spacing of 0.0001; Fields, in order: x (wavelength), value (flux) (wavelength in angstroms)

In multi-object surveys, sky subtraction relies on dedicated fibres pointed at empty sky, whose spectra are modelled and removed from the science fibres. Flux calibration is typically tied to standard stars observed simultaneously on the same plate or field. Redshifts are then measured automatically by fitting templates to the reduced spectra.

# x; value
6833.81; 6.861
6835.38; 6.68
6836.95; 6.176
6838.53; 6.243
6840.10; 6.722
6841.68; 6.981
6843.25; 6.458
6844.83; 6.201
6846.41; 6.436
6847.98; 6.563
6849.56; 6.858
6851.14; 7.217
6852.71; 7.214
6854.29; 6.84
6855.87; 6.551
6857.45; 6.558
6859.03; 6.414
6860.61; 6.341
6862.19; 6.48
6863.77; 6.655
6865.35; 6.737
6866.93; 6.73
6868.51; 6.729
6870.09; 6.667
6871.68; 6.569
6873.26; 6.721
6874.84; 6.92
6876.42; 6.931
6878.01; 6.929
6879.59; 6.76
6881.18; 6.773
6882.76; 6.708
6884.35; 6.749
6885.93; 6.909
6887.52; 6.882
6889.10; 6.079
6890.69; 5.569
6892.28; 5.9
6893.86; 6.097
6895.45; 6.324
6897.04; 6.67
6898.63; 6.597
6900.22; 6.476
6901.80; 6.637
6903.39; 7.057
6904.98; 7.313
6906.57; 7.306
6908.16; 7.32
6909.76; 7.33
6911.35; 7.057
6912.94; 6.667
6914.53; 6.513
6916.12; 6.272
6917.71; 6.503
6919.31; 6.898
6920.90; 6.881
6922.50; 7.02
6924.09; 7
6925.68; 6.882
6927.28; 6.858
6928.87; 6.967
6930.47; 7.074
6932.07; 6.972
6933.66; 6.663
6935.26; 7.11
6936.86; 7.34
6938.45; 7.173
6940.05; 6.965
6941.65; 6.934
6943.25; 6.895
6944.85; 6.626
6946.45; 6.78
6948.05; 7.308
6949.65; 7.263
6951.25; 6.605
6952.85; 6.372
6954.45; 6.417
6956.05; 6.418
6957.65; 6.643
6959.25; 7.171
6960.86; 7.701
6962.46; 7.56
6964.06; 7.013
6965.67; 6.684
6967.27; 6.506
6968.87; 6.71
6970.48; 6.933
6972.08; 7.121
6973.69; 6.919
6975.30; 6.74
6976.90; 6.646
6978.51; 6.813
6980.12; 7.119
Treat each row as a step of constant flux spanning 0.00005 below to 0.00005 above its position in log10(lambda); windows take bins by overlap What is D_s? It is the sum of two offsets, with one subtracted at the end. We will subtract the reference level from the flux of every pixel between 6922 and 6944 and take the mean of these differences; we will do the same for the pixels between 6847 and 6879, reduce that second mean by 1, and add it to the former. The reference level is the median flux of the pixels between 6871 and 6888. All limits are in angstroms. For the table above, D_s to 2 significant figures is -0.83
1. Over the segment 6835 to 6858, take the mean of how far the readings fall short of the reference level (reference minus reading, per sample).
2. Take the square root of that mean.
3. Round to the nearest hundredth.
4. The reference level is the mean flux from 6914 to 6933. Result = 0.42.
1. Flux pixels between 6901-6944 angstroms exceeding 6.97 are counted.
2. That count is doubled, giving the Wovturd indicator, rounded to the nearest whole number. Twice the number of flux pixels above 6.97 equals 26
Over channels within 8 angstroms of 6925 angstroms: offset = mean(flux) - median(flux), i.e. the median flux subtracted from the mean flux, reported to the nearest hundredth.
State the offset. -0.03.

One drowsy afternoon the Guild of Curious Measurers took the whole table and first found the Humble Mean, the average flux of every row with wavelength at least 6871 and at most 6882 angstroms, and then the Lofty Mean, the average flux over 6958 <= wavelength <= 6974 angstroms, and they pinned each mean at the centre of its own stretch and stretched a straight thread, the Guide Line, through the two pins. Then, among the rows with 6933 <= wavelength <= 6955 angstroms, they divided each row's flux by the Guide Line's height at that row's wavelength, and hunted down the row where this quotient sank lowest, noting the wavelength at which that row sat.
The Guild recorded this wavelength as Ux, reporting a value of 6952.85 angstroms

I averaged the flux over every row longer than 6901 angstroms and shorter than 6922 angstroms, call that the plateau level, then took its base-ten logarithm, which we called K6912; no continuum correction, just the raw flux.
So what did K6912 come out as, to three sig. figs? 0.839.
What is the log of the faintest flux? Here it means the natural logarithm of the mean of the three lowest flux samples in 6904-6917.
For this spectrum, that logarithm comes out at 1.87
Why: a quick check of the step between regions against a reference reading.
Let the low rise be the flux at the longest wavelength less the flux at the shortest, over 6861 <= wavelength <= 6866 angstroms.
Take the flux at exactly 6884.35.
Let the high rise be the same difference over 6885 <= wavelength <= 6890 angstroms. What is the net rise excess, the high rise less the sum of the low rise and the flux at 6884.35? -7.8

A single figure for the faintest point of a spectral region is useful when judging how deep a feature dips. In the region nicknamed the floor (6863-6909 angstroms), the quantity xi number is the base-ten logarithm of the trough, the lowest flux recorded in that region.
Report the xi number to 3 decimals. 0.746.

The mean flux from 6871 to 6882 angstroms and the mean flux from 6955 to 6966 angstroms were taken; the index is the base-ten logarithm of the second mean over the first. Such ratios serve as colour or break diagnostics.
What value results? 0.014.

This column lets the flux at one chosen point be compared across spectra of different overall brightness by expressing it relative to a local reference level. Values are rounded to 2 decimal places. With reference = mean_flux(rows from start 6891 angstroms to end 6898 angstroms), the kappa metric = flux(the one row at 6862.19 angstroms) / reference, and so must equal 1.04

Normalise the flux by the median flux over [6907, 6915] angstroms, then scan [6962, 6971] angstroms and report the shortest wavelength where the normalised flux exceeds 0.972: 6962.46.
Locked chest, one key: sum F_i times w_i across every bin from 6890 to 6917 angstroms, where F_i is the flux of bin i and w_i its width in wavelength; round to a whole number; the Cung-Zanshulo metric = 180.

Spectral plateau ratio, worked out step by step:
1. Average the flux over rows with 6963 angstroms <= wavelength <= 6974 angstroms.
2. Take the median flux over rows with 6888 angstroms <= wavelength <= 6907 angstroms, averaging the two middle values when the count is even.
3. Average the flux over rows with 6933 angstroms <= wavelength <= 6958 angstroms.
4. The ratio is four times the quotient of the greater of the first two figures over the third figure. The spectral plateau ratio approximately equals 4.00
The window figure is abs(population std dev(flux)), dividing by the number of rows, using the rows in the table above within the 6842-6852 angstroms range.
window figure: 0.33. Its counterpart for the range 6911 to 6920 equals 0.26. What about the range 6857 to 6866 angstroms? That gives 0.14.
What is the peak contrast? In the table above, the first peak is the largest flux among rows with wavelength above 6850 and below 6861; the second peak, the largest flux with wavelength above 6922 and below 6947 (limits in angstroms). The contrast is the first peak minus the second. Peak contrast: -0.1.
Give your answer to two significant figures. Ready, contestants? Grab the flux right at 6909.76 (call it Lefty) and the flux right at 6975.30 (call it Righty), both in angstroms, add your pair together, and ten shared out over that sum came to 0.71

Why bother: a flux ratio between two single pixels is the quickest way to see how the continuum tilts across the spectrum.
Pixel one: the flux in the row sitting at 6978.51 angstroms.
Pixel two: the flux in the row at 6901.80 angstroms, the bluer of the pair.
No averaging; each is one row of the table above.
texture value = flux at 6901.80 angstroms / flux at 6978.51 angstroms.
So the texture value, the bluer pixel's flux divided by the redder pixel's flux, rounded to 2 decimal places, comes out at 0.97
